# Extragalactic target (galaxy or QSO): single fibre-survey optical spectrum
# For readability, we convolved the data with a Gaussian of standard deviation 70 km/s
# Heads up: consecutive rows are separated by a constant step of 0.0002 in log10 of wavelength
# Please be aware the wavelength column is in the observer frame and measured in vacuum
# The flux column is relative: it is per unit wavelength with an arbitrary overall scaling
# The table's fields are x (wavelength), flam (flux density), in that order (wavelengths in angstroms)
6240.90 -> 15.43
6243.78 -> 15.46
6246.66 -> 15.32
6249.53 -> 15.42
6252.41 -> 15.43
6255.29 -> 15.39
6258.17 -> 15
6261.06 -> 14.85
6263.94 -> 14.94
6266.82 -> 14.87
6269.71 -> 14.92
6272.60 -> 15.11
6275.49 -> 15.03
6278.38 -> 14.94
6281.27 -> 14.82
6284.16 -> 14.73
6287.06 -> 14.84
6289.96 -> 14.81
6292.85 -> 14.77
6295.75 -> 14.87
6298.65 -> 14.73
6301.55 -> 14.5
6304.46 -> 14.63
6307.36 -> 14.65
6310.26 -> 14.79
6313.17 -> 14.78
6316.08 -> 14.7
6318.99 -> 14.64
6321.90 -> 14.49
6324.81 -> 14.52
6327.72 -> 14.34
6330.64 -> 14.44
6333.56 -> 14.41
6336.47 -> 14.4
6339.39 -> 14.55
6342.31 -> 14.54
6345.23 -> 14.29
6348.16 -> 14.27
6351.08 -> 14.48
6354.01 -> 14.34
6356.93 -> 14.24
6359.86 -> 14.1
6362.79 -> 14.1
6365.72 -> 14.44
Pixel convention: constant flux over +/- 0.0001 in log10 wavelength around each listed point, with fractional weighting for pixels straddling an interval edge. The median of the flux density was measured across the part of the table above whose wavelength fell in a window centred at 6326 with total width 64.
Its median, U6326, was 14.5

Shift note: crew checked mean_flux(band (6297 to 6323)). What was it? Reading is 14.7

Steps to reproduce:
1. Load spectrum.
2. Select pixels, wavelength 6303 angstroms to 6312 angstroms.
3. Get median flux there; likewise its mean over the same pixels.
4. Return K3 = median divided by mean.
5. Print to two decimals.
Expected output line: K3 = 1.00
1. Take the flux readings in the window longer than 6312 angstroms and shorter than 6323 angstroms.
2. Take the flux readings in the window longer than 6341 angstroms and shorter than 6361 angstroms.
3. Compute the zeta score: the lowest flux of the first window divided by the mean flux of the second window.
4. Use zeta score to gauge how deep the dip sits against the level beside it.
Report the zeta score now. 1.012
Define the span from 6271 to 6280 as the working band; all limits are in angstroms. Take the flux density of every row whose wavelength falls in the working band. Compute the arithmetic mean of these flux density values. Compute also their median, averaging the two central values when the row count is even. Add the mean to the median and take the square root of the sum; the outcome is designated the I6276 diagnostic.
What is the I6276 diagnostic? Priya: 5.48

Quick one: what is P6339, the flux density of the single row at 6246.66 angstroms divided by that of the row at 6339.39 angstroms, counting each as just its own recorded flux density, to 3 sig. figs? 1.05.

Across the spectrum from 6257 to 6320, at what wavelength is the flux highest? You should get 6272.60 angstroms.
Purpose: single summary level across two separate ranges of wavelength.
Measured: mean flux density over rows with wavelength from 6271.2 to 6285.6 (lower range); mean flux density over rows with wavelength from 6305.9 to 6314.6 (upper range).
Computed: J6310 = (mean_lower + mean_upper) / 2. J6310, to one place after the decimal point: 14.8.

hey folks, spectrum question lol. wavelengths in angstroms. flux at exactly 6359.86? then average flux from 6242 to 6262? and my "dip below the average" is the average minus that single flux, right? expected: 1.17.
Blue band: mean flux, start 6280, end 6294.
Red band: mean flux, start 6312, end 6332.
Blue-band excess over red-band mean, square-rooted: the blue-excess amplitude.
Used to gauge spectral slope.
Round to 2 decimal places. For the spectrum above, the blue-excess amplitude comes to 0.49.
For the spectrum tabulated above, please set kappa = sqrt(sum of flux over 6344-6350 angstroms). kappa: 5.34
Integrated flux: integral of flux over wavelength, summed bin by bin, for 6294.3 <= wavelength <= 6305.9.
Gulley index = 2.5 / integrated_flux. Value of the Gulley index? 0.0147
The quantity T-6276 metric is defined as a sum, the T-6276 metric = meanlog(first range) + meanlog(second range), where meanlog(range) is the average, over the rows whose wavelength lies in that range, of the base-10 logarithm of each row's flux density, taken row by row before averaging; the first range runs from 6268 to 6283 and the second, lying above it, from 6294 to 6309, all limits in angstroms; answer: 2.34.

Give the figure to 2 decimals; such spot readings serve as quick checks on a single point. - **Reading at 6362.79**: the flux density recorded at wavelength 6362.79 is 14.10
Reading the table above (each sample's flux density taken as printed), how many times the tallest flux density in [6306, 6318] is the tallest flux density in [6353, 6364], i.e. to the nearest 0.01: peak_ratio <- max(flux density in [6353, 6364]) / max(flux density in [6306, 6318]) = 0.97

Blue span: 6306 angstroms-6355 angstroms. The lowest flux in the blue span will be 14.27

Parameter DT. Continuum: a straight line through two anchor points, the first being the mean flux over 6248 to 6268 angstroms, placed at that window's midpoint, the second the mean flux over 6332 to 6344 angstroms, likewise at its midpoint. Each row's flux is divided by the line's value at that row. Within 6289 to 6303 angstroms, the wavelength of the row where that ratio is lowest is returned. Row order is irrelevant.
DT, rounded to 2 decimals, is 6301.55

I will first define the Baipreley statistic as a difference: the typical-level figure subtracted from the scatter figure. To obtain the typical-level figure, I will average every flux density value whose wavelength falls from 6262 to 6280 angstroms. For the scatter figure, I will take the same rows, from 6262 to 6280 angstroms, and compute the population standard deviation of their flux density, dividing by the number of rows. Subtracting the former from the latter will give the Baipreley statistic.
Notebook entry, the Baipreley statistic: -14.9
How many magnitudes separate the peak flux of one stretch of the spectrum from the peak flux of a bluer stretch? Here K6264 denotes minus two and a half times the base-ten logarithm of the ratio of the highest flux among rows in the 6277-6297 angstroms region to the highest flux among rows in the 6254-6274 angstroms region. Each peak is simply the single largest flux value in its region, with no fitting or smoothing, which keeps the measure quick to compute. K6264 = 0.032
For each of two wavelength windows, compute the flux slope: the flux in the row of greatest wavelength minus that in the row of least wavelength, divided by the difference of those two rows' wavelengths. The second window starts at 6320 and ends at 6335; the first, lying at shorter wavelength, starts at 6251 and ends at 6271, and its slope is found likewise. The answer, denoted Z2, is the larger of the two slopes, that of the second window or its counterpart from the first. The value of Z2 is -0.007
